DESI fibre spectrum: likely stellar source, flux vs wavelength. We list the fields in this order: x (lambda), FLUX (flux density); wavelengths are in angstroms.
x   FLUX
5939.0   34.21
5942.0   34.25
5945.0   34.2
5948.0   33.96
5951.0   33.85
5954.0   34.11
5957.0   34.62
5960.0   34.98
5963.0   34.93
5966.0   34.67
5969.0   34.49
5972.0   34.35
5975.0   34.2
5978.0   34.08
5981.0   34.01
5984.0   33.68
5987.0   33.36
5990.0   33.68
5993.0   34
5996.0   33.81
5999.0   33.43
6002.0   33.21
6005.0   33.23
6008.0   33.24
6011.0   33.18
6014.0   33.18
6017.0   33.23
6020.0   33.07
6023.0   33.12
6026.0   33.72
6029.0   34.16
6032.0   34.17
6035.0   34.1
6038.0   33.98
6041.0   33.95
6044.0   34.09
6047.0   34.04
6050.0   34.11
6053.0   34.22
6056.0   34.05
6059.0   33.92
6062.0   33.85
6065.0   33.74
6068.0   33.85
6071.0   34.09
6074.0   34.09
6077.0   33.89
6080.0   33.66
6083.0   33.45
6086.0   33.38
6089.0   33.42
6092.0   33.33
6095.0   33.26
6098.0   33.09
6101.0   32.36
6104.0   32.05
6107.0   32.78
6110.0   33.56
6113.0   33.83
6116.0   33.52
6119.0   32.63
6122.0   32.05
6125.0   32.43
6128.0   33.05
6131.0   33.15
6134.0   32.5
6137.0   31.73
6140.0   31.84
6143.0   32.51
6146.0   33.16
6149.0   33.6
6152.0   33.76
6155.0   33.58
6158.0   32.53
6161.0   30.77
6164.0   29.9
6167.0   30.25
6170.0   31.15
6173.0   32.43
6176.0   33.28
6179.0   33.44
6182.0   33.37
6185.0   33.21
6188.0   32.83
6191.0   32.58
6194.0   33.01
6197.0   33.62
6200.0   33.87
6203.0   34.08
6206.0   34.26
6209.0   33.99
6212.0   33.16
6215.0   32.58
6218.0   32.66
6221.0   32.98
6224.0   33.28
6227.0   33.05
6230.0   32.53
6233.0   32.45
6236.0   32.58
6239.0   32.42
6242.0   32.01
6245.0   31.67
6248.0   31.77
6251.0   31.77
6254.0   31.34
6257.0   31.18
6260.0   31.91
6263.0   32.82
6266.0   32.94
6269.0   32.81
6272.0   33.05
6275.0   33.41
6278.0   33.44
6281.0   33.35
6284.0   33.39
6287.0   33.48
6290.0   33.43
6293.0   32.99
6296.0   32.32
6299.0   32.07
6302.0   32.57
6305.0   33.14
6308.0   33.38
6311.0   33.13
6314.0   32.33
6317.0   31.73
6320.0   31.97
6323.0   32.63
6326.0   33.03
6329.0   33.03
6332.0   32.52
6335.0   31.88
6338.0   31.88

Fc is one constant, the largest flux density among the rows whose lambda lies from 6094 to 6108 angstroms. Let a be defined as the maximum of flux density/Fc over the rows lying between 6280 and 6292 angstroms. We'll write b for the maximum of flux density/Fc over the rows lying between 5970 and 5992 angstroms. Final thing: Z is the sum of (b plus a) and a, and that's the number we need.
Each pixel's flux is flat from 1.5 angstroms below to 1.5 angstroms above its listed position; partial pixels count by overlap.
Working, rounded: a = 1.01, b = 1.03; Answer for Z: 3.05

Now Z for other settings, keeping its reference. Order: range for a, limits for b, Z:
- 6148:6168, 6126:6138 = 3.03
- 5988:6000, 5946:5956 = 3.07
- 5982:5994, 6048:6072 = 3.07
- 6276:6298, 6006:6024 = 3.01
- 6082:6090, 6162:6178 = 3.01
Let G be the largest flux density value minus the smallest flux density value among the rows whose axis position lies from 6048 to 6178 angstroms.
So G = 4.3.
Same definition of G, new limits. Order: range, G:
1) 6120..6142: 1.4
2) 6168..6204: 2.9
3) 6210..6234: 0.8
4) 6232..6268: 1.8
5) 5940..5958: 0.8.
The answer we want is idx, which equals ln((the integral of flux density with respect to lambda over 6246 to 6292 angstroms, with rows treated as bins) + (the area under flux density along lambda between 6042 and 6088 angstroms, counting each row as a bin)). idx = 8.03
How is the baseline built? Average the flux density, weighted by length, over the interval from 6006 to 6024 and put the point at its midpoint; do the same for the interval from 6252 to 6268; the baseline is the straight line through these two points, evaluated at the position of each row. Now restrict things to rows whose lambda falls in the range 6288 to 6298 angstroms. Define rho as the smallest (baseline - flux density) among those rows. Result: -1.5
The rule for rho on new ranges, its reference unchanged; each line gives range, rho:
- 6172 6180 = -1.0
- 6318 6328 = -1.3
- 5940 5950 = -0.7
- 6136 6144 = 0.1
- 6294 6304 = -0.7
